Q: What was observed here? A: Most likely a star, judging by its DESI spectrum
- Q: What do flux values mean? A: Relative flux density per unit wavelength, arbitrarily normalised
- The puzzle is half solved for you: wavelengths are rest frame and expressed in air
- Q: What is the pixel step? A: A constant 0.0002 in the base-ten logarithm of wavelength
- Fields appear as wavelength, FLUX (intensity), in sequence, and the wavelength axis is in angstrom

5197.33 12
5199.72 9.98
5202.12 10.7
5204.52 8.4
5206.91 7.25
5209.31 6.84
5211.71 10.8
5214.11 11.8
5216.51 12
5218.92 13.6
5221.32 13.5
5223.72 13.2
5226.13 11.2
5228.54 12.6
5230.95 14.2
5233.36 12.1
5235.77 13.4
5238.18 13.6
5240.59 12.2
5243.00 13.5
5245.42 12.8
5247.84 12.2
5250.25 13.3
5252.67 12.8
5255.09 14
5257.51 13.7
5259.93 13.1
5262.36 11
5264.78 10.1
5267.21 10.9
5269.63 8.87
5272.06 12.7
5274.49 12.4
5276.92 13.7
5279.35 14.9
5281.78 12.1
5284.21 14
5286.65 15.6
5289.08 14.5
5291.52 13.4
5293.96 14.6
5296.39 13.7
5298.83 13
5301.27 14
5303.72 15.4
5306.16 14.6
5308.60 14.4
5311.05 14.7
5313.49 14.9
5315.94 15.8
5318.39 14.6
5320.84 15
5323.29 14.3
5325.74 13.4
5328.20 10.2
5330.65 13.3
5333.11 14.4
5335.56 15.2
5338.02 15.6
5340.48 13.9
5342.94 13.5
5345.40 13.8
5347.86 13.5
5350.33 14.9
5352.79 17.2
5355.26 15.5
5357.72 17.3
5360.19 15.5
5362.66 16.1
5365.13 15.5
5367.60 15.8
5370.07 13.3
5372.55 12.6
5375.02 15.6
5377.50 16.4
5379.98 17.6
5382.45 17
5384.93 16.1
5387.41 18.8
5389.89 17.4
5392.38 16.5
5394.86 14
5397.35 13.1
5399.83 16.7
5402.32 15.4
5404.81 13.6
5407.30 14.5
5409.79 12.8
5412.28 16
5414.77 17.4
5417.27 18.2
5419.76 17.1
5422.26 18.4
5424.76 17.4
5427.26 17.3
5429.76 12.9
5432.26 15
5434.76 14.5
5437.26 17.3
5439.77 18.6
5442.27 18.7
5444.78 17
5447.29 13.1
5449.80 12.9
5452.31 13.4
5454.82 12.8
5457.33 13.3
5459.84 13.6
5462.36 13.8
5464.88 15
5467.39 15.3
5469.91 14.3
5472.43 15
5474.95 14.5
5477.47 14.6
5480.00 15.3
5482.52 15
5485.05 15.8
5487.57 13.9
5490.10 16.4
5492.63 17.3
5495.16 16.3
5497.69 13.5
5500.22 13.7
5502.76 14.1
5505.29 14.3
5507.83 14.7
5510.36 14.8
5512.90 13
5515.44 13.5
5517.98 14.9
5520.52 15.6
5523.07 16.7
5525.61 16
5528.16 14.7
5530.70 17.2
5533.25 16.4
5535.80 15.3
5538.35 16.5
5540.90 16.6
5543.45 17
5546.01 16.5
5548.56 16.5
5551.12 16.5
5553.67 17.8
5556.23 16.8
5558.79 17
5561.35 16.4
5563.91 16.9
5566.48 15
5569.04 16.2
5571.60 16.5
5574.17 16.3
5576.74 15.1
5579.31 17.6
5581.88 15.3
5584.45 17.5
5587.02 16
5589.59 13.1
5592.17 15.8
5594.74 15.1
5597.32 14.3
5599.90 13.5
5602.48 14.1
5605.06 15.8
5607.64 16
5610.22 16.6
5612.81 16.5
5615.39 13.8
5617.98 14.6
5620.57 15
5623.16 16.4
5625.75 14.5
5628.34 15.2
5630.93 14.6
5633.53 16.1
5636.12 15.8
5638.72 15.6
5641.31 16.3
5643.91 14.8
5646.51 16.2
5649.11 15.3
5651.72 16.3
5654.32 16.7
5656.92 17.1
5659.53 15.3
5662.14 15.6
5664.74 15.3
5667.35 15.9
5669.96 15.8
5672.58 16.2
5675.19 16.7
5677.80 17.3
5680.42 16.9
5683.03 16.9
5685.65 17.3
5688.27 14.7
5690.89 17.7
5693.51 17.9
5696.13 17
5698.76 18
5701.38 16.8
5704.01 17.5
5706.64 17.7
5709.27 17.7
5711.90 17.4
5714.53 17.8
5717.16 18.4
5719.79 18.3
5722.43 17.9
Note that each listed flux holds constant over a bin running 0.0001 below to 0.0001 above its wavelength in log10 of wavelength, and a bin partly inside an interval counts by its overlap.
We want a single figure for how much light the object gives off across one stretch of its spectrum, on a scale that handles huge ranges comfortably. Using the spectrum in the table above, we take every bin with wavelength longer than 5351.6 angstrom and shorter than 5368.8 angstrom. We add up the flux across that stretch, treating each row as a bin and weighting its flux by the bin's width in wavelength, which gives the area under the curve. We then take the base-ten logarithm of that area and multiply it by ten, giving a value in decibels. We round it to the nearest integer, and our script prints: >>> 24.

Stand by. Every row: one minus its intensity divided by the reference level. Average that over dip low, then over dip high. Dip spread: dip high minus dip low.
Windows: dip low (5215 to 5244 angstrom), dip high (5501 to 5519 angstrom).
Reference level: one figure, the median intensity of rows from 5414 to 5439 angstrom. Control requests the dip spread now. -0.07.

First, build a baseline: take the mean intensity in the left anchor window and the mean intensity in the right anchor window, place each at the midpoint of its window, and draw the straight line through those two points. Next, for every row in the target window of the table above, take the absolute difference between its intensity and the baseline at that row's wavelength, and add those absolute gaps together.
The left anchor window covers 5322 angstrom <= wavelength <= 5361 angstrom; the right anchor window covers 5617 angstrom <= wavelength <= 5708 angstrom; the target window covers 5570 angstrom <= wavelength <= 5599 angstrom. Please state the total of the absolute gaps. 11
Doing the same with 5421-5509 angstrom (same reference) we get 51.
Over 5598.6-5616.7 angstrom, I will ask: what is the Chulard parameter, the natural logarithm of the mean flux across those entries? 2.72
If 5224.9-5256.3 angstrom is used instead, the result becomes 2.56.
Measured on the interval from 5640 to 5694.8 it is 2.79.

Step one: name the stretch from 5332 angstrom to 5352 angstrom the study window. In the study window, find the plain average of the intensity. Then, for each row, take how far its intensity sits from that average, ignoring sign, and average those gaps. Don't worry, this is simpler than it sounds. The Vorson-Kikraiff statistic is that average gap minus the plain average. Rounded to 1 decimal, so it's -13.7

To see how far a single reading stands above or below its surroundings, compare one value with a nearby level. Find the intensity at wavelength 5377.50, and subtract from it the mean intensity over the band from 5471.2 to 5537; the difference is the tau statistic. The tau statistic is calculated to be 1.3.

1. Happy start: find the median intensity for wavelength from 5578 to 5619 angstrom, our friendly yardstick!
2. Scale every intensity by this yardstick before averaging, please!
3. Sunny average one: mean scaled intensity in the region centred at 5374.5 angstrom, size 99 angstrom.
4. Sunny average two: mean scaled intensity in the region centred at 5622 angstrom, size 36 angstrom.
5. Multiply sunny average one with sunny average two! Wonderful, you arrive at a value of 0.98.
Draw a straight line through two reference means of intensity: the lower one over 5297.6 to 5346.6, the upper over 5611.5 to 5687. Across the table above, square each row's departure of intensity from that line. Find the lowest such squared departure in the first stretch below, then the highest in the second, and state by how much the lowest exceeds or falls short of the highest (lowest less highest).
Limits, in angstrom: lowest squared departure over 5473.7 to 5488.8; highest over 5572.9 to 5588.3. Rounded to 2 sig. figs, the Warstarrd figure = -4.4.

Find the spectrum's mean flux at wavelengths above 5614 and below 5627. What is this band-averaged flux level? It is 14.9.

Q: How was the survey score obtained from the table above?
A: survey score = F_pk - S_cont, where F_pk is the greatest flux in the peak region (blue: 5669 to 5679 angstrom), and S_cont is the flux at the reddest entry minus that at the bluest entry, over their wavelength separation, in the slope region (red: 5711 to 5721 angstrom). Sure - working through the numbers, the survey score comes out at 17.2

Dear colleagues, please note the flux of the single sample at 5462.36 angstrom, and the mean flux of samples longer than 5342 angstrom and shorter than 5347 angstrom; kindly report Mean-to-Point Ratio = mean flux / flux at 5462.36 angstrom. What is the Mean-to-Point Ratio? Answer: 0.99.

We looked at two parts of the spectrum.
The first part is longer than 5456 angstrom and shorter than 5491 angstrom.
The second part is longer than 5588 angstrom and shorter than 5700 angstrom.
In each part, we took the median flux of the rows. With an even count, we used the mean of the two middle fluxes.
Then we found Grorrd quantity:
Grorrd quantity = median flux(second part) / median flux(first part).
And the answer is 1.07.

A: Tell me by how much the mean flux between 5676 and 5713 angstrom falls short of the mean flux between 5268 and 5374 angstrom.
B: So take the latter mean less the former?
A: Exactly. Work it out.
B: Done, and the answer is -3.0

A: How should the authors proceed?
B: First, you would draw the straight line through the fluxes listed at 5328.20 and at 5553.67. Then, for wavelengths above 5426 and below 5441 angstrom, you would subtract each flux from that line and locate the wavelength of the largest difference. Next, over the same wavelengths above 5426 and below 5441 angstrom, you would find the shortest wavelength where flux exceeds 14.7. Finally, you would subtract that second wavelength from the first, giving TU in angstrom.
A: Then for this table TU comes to 2.5 angstrom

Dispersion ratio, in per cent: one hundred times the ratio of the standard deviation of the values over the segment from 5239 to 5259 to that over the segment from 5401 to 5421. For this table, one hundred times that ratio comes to 35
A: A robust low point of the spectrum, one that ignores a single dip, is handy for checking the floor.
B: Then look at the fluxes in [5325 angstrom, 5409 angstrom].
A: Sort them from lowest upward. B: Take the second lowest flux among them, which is 12.6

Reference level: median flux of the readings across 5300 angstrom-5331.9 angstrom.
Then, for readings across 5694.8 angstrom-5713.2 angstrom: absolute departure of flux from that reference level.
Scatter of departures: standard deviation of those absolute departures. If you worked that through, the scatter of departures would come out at 0.4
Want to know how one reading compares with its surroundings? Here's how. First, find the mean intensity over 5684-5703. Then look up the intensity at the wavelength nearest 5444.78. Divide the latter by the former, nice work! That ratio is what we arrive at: 1.00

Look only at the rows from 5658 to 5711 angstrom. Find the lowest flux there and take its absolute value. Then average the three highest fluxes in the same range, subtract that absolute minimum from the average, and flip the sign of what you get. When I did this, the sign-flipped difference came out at -3.2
